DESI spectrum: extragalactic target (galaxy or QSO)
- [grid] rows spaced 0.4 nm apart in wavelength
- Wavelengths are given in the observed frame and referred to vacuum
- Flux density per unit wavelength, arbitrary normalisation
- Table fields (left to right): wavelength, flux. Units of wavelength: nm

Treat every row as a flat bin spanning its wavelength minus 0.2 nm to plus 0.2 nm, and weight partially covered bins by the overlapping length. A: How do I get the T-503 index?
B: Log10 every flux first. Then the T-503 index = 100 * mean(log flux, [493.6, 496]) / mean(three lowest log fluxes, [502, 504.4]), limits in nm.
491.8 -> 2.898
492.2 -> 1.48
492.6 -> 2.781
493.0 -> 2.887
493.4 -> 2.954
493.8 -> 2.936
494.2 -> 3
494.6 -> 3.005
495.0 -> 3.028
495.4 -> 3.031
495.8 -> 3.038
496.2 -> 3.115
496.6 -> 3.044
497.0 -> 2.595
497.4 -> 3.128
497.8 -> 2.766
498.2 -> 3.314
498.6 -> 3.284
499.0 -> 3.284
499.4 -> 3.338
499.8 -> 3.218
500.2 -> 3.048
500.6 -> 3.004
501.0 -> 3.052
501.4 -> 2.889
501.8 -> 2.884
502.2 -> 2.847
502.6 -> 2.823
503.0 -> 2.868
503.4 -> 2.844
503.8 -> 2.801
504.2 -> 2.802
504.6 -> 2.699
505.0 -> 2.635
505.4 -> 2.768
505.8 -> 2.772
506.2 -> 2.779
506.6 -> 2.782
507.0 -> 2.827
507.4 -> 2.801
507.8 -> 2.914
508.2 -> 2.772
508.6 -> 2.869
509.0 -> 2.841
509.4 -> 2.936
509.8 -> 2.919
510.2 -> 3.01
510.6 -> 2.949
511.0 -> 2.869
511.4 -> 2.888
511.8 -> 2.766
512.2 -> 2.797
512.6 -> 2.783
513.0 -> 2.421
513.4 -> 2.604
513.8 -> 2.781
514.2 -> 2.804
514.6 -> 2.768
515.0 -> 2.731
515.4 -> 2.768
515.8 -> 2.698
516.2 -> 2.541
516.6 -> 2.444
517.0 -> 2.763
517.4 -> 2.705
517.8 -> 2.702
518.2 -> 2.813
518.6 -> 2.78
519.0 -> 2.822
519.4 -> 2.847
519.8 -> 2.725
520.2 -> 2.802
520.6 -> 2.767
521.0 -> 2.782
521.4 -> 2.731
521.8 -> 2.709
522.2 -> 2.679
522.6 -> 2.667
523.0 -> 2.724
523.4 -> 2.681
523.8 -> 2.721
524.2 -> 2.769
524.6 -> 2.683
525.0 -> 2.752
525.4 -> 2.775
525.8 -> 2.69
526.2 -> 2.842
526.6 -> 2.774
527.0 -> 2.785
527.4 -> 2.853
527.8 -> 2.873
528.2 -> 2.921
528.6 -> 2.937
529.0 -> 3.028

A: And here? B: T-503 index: 107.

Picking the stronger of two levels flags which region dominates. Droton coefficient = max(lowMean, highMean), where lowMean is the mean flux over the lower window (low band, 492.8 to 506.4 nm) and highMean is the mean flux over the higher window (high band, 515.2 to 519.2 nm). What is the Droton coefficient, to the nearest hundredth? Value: 2.96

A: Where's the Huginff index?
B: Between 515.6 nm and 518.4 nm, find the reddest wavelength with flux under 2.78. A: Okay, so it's 517.8 nm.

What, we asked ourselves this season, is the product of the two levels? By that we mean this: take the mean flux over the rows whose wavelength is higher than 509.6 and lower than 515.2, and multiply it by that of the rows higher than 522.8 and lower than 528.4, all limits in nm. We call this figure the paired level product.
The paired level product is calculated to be 7.75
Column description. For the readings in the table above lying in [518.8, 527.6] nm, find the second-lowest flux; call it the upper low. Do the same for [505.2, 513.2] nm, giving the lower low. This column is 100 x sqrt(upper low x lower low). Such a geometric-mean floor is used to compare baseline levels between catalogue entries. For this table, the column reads 272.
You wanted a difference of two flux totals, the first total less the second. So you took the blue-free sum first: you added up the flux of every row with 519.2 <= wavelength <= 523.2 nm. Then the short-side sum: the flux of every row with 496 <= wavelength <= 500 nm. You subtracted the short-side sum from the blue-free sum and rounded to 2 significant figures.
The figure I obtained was -3.7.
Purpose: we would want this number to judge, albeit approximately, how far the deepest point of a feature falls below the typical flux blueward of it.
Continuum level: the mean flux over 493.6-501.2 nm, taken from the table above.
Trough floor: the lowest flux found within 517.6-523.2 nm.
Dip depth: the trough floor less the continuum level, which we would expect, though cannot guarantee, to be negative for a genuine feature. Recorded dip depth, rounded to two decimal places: -0.40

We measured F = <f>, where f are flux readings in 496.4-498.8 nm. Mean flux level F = 3.02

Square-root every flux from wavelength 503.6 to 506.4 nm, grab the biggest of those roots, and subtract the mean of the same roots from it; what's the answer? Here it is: 0.02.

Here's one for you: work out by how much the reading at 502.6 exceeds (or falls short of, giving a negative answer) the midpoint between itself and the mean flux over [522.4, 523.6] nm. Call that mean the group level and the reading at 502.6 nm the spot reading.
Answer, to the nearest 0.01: 0.07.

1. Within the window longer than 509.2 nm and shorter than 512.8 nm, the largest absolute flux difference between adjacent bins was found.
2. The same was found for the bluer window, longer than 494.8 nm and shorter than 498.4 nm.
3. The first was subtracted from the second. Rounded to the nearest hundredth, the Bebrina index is 0.43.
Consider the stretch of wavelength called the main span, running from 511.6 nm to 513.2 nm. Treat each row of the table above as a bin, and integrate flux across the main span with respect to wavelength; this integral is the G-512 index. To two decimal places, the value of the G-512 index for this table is 4.31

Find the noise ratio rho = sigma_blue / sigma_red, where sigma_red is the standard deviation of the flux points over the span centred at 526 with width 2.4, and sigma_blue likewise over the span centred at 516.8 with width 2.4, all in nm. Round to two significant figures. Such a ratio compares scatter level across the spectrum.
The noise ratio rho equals 2.5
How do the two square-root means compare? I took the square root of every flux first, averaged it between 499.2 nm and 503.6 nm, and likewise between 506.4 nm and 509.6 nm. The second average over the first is 0.98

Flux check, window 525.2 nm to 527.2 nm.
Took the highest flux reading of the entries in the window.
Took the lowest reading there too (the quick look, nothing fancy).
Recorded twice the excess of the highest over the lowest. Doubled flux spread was 0.30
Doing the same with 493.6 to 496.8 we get 0.36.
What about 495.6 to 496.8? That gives 0.15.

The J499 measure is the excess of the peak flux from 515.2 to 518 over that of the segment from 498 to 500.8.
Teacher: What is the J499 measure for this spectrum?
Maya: -0.57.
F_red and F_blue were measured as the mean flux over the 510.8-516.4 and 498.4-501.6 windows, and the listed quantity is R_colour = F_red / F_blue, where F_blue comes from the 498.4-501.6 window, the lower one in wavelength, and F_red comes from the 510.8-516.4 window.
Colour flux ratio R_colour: 0.87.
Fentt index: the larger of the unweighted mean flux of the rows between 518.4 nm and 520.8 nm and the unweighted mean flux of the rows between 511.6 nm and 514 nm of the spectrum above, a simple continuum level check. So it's 2.79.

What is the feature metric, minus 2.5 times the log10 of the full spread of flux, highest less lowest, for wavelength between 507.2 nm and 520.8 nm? 0.57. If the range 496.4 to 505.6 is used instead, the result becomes 0.32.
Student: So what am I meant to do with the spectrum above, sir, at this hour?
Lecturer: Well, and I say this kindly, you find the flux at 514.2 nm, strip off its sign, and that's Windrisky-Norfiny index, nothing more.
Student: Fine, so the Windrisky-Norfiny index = 2.80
